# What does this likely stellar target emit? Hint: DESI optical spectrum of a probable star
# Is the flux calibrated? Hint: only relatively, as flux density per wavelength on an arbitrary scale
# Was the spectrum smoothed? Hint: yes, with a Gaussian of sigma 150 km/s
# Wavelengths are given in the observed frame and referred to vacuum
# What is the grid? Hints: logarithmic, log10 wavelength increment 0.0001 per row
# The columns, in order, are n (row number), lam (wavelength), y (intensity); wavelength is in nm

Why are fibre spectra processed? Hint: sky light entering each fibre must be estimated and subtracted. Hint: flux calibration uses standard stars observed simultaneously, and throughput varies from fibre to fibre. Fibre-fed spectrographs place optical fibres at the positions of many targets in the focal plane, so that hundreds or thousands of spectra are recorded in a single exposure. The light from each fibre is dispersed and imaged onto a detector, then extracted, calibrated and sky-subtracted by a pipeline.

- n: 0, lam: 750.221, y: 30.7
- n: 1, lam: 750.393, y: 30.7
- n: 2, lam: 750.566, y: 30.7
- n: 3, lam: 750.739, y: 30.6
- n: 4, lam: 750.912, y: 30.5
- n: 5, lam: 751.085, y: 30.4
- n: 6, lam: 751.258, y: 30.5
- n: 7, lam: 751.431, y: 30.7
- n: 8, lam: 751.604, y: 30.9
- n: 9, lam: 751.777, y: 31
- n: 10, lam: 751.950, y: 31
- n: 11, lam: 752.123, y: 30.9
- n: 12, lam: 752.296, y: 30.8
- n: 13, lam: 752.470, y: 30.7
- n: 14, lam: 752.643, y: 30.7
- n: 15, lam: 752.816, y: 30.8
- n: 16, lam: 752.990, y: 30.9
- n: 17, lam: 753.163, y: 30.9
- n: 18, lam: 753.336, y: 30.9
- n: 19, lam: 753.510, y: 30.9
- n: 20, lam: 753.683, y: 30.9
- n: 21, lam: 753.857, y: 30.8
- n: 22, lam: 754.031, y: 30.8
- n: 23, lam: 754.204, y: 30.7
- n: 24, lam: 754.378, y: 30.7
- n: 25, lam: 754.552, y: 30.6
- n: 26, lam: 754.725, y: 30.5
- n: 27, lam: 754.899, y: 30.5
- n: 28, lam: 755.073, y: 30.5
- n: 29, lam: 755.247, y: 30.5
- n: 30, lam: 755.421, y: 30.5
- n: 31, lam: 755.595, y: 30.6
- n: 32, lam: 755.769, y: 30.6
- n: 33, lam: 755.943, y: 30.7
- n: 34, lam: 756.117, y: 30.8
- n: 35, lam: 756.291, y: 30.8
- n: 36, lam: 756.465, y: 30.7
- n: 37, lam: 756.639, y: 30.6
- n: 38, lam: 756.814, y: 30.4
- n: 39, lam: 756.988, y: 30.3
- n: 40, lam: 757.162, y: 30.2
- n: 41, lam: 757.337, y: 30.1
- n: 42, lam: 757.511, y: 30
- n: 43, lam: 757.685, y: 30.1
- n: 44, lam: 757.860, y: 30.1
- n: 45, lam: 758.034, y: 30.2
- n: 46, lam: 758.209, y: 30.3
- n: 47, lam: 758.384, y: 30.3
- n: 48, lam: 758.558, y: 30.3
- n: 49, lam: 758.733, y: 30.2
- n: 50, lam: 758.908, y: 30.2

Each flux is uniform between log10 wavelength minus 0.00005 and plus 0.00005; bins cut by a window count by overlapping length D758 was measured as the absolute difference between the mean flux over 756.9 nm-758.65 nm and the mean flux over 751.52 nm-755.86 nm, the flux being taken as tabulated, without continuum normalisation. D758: 0.55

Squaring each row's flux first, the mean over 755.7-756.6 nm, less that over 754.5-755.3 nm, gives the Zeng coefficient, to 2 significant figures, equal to 12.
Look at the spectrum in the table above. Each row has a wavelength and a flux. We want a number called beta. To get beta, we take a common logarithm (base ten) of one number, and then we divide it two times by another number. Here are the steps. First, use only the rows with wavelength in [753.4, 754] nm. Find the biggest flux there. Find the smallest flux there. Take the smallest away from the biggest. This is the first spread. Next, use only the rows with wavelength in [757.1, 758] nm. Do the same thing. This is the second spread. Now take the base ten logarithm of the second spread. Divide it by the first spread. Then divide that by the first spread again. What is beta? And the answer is -70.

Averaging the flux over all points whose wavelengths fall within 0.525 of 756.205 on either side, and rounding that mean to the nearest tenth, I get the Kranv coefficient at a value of 30.7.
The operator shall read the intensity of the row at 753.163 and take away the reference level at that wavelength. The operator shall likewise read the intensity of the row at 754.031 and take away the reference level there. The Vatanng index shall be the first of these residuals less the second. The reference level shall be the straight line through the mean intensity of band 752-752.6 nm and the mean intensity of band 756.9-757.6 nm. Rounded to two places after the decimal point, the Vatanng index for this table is -0.01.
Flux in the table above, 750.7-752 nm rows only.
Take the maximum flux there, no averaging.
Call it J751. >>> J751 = 31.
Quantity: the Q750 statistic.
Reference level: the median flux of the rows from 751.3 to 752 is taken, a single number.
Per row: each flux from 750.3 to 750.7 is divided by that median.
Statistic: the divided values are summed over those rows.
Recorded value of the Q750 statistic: 1.98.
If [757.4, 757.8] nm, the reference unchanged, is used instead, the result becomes 1.94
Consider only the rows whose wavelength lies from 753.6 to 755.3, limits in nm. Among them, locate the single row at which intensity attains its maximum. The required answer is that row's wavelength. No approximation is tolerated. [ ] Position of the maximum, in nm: 753.683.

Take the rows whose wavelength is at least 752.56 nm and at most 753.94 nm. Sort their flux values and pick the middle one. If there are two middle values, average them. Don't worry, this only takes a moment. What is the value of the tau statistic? 30.9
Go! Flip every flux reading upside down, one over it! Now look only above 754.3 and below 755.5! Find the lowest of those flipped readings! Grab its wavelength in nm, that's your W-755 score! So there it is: 754.378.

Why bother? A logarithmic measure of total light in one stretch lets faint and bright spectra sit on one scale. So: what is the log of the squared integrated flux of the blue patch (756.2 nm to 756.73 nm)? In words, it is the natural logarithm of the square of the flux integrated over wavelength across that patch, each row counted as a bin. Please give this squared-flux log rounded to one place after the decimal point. 5.6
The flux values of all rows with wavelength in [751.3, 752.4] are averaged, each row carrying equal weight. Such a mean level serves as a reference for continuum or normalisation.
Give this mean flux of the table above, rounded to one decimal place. 30.9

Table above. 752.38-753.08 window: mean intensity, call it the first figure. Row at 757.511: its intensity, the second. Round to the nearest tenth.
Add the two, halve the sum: 30.4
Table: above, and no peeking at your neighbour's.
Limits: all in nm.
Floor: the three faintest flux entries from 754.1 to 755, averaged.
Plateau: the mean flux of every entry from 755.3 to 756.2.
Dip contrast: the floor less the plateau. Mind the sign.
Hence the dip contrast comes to -0.1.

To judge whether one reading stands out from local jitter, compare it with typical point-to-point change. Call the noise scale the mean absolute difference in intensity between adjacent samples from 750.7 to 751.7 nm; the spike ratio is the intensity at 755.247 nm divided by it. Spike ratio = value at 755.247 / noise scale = 218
